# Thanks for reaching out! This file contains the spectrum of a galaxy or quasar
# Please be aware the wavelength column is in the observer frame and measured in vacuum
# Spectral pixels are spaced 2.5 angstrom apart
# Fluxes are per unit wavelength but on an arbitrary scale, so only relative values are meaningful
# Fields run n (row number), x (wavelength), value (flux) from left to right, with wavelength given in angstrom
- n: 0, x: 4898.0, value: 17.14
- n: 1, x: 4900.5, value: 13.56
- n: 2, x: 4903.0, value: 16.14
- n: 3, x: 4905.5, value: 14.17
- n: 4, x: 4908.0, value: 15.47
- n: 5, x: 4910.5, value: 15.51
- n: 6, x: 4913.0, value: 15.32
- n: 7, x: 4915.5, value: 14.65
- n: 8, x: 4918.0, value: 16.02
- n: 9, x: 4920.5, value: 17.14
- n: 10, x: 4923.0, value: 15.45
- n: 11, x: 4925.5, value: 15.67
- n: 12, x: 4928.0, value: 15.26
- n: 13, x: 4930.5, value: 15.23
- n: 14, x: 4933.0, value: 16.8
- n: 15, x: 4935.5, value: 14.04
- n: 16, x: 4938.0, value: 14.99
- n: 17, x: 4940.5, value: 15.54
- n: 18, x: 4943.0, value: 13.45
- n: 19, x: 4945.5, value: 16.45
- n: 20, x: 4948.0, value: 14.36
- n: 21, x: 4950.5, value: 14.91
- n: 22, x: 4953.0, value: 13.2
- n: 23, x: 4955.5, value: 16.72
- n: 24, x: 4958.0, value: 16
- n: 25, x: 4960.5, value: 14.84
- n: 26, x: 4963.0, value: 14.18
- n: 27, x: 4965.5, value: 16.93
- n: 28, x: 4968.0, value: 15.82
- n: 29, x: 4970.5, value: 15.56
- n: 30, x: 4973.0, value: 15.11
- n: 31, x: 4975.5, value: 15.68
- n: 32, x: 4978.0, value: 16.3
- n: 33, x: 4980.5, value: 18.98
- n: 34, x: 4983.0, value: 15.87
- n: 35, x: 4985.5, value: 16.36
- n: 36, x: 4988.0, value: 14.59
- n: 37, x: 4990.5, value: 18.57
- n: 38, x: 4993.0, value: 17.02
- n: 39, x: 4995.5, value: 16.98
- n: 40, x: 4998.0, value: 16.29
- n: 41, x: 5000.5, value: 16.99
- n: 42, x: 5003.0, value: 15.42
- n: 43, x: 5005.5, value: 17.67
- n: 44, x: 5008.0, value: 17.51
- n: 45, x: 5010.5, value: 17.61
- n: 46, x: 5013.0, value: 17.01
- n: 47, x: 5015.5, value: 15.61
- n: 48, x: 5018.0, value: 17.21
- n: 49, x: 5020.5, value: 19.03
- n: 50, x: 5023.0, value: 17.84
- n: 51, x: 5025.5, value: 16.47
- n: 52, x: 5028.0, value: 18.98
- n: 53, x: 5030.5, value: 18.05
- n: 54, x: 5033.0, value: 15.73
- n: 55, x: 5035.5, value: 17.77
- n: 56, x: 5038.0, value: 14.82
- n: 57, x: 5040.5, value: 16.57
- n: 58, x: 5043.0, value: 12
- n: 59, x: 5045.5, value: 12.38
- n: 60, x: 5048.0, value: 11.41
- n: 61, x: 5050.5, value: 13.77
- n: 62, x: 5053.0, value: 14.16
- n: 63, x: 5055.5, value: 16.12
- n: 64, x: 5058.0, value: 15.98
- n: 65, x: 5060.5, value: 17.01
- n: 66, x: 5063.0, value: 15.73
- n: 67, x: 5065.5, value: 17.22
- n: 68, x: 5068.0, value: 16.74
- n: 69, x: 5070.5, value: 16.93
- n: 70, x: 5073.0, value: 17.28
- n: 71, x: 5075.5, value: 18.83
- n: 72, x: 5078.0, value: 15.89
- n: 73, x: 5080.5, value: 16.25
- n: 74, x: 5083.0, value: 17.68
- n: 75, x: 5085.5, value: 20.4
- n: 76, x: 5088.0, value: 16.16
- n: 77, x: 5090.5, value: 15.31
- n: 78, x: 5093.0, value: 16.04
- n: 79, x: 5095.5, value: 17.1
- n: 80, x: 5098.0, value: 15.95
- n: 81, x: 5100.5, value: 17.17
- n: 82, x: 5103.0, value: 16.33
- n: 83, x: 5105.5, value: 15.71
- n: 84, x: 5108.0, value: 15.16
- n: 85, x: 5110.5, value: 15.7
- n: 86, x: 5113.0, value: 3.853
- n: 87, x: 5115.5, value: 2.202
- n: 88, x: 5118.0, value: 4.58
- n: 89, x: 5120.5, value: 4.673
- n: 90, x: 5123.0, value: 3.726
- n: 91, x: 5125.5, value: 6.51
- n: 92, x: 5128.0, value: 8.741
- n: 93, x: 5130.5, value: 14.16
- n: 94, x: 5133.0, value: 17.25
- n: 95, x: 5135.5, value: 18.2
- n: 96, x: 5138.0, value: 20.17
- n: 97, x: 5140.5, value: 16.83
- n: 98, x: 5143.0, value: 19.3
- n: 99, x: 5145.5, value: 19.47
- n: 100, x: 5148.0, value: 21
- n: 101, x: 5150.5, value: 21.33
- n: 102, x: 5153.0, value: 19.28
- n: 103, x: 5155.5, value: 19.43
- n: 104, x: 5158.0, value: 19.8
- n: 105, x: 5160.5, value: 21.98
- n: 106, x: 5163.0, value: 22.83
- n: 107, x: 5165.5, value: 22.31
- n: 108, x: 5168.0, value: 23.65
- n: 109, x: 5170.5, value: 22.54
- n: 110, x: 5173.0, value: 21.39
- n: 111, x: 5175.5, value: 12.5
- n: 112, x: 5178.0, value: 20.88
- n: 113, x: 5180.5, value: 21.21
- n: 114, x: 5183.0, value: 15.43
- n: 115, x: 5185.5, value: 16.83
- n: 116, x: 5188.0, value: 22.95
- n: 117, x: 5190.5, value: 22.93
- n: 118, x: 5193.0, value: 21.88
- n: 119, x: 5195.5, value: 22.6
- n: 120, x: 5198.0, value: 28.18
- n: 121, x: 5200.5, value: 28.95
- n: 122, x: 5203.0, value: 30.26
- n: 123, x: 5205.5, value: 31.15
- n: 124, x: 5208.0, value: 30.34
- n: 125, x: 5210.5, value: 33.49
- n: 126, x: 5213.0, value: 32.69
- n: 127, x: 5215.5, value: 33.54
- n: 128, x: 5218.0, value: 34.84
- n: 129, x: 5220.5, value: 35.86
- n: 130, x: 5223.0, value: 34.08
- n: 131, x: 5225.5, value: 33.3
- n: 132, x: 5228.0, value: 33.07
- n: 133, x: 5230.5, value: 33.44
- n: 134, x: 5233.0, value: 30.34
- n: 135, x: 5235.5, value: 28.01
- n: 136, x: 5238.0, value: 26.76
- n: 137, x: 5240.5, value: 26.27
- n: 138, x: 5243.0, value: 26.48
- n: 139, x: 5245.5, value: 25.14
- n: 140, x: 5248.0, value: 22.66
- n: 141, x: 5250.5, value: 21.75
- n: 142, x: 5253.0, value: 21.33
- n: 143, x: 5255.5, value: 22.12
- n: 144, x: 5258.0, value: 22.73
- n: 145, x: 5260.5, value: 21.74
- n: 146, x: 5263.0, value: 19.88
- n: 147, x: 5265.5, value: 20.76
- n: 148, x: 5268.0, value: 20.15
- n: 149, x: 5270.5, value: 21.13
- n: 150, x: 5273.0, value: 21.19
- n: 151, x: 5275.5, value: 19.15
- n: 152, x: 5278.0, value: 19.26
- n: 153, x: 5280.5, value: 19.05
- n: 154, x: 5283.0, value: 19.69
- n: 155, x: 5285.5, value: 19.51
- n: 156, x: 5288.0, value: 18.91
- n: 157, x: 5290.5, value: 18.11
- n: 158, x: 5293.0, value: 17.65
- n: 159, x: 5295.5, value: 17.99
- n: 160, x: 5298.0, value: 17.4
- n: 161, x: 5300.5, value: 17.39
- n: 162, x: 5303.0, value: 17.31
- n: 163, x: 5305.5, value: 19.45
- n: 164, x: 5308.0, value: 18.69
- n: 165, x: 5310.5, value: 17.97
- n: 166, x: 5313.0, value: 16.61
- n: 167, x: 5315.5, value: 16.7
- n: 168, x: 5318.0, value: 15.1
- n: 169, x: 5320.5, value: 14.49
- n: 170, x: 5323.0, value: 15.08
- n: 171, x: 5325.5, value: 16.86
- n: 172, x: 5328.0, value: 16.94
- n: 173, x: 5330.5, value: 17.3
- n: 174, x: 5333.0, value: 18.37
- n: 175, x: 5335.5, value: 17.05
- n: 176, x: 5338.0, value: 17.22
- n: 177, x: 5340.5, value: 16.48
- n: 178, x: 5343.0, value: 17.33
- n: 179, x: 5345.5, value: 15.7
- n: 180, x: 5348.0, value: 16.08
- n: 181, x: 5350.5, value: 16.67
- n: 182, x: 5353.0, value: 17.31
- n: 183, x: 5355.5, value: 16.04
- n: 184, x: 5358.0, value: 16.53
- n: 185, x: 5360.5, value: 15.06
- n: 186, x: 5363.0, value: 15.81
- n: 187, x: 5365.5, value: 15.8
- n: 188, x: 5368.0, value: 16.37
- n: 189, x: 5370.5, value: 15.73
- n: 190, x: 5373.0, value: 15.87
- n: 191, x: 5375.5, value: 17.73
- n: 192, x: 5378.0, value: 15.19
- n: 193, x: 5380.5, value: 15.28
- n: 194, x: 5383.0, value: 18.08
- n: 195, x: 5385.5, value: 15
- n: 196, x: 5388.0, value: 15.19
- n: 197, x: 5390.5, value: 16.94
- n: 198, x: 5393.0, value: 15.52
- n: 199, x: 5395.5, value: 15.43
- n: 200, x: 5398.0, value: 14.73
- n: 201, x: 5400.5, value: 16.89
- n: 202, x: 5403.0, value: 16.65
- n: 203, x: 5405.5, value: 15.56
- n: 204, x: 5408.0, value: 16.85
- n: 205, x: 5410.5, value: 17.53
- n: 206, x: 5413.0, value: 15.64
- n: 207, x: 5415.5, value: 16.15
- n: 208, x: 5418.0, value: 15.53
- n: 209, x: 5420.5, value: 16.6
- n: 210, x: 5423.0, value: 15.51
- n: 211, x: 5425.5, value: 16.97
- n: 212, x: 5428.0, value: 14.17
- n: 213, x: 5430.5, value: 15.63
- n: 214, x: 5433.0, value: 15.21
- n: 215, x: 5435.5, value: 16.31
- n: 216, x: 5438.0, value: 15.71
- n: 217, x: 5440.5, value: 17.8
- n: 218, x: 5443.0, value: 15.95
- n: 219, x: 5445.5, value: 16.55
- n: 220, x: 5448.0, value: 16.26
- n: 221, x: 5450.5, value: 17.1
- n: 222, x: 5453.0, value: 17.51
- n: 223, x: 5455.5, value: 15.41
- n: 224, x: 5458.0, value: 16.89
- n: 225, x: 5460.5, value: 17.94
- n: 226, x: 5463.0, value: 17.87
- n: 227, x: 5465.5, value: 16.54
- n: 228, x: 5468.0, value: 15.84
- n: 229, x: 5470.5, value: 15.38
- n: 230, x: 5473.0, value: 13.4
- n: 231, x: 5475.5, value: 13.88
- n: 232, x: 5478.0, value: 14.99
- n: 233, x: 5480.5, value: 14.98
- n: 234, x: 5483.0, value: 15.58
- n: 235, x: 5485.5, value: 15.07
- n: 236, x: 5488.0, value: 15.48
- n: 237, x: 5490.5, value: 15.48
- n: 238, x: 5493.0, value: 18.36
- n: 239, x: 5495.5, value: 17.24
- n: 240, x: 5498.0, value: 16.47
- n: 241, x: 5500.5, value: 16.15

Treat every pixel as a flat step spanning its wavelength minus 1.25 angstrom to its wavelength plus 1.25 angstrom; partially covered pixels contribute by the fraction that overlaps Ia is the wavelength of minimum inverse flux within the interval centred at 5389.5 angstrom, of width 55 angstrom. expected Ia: 5383.0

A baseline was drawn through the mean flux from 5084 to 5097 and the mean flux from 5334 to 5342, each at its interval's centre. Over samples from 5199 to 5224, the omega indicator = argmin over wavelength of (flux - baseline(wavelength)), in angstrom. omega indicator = 5200.5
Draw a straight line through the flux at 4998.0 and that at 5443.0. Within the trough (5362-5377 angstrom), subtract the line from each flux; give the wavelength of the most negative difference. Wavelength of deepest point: 5370.5 angstrom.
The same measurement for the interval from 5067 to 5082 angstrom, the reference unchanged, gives 5078.0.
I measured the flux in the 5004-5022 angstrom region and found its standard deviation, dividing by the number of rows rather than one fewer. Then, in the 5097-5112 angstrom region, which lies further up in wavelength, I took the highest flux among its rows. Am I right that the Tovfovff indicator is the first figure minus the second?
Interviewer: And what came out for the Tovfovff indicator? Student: -16.2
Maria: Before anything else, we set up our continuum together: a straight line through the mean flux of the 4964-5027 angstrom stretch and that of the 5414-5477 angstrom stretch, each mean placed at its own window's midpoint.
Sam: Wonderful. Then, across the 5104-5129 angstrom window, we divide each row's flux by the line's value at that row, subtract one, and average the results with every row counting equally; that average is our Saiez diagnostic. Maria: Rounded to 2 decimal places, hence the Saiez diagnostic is -0.51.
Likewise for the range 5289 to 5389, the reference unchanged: 0.03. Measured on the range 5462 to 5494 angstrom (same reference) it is -0.03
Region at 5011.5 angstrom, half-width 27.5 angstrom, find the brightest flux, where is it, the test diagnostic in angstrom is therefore 5020.5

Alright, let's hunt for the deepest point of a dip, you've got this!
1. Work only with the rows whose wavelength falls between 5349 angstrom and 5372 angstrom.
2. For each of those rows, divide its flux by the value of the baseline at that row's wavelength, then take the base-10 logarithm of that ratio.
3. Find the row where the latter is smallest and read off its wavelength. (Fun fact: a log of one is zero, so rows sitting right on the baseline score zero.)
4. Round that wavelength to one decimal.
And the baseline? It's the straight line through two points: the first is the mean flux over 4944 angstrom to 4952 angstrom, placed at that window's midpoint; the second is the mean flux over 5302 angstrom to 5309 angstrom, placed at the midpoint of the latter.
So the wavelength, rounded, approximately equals 5360.5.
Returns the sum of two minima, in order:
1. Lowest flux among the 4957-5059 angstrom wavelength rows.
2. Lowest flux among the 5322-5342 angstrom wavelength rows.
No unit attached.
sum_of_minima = 26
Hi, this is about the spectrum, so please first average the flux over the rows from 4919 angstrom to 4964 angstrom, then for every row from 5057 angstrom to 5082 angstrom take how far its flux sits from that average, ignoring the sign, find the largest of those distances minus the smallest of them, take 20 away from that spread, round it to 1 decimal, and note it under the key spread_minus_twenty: -16.9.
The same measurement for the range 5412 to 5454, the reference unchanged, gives -17.5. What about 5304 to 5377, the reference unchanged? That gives -15.9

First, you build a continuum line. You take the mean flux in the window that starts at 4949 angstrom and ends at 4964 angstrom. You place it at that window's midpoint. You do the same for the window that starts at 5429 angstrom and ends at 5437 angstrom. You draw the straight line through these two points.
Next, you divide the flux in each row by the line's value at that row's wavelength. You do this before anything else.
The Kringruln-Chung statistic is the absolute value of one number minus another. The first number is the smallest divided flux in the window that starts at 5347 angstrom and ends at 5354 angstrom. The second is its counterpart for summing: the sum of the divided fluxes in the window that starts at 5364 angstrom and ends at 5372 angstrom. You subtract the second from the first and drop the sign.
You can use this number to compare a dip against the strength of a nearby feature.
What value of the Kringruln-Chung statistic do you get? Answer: 2.0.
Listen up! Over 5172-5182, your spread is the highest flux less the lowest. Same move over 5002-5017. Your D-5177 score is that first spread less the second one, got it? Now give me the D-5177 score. 6.6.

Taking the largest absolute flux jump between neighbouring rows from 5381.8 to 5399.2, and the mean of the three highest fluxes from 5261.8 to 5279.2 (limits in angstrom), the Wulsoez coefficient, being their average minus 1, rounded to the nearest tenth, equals 11.1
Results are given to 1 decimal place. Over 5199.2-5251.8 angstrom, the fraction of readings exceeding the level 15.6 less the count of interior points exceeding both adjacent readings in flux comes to -4.0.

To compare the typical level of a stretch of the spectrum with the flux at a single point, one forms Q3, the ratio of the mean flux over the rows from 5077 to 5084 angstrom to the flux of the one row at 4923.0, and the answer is 1.1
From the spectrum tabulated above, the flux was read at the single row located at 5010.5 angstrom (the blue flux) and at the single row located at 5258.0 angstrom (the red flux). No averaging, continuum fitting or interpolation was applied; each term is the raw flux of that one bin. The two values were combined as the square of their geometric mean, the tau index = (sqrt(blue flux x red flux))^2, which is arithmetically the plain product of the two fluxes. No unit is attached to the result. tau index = 400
